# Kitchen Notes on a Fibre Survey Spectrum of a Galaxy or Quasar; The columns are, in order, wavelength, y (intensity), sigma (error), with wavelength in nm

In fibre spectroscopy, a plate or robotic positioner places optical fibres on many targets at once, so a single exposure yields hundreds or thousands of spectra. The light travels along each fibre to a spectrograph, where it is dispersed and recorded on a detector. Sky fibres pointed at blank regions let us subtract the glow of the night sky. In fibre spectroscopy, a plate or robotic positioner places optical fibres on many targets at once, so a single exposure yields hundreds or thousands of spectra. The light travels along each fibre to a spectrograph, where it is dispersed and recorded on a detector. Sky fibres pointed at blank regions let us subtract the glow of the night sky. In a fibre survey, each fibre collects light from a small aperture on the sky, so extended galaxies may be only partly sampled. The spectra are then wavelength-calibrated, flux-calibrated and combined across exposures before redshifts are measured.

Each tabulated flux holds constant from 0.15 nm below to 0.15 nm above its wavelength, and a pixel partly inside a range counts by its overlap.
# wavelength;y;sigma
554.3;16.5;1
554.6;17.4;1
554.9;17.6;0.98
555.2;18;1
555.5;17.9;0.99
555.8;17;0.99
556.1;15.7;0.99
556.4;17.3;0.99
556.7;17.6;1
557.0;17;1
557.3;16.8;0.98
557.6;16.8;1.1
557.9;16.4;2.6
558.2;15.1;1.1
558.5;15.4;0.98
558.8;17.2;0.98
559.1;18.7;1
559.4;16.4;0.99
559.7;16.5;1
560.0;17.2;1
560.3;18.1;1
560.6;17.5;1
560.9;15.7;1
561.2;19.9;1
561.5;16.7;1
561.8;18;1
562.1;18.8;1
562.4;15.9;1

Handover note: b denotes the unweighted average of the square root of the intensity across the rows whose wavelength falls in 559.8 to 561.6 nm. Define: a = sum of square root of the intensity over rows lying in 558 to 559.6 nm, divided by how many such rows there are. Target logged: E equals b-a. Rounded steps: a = 4.07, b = 4.18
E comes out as 0.116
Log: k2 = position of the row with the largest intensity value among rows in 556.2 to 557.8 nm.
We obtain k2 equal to 556.7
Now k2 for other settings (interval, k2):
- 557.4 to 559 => 558.8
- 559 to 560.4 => 559.1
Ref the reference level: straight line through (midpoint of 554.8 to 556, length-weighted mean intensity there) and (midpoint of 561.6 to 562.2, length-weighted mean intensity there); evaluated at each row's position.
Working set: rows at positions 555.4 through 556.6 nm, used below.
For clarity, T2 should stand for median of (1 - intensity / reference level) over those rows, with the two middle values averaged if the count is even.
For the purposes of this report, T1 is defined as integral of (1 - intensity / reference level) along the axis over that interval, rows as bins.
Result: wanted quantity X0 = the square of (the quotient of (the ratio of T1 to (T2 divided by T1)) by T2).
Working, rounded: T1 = 0.044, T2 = 0.027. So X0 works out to 7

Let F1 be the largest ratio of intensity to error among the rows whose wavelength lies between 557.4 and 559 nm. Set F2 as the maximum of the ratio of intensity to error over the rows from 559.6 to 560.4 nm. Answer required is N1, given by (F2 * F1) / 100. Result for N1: 3.18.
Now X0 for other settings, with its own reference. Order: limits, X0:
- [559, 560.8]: 10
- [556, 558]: 12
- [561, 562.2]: 0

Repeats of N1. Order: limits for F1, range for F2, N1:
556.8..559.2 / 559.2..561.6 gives 3.72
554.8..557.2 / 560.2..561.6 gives 3.60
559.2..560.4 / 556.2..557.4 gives 3.19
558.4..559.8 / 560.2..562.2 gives 3.72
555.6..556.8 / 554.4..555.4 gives 3.17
